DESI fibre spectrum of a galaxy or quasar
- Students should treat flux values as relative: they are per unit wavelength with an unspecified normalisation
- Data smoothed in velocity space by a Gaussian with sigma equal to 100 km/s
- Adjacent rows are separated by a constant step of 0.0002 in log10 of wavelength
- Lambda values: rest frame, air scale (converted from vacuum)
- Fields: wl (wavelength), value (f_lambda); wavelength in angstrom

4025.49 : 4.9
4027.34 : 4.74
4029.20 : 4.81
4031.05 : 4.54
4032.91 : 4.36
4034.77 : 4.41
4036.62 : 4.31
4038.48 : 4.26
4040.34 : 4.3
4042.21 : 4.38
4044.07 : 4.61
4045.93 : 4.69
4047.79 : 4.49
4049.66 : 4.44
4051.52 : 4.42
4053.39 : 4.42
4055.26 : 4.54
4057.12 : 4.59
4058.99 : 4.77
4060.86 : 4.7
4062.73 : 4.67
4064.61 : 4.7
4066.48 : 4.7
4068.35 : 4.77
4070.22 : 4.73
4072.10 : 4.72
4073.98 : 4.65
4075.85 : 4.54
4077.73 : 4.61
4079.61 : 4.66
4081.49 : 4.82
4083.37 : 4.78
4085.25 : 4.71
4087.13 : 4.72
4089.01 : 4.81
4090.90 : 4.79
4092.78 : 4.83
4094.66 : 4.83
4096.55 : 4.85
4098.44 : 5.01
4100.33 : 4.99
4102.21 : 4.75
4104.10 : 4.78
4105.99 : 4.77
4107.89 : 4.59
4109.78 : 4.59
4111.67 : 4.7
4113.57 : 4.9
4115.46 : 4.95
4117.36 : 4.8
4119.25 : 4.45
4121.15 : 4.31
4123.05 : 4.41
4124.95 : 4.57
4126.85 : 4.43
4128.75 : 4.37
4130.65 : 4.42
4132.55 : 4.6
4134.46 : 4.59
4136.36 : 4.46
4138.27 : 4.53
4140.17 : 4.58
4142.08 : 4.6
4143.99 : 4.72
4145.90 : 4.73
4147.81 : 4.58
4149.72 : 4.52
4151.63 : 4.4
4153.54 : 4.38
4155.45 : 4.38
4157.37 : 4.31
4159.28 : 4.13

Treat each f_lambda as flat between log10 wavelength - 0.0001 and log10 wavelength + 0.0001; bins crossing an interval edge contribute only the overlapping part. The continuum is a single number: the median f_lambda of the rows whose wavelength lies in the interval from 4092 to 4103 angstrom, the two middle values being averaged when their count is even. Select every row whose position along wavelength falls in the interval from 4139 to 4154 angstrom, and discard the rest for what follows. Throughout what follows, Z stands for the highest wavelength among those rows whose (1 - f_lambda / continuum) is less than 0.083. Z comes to 4149.72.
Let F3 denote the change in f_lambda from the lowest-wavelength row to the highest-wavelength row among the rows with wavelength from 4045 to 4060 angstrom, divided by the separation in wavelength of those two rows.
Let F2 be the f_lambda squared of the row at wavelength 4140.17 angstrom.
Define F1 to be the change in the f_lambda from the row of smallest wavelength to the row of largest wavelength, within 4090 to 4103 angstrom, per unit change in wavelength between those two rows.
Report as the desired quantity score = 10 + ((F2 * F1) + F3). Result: 9.9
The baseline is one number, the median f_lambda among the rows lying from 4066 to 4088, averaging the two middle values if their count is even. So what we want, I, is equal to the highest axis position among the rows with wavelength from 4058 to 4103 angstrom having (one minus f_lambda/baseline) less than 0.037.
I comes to 4102.21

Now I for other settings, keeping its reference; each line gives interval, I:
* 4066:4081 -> 4079.61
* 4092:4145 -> 4143.99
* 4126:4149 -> 4147.81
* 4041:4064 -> 4062.73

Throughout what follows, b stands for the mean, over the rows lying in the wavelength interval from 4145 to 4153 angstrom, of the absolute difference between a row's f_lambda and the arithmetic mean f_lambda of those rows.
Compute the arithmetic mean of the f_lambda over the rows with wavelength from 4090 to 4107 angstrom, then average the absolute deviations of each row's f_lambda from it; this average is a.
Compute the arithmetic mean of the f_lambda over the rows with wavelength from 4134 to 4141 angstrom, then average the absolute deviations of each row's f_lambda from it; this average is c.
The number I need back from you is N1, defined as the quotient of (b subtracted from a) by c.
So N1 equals -0.6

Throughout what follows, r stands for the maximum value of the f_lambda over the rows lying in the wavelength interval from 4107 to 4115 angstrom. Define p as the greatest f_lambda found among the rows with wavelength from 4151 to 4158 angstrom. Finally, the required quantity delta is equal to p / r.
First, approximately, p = 4.4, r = 4.9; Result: 0.90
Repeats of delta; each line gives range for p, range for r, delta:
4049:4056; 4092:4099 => 0.91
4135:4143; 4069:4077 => 0.97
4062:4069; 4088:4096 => 0.99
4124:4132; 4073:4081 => 0.98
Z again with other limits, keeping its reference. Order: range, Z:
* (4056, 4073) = 4072.10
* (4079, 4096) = 4094.66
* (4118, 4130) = 4124.95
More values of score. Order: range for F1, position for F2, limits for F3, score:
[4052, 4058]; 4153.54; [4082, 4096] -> 10.9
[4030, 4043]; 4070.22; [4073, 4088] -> 9.7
